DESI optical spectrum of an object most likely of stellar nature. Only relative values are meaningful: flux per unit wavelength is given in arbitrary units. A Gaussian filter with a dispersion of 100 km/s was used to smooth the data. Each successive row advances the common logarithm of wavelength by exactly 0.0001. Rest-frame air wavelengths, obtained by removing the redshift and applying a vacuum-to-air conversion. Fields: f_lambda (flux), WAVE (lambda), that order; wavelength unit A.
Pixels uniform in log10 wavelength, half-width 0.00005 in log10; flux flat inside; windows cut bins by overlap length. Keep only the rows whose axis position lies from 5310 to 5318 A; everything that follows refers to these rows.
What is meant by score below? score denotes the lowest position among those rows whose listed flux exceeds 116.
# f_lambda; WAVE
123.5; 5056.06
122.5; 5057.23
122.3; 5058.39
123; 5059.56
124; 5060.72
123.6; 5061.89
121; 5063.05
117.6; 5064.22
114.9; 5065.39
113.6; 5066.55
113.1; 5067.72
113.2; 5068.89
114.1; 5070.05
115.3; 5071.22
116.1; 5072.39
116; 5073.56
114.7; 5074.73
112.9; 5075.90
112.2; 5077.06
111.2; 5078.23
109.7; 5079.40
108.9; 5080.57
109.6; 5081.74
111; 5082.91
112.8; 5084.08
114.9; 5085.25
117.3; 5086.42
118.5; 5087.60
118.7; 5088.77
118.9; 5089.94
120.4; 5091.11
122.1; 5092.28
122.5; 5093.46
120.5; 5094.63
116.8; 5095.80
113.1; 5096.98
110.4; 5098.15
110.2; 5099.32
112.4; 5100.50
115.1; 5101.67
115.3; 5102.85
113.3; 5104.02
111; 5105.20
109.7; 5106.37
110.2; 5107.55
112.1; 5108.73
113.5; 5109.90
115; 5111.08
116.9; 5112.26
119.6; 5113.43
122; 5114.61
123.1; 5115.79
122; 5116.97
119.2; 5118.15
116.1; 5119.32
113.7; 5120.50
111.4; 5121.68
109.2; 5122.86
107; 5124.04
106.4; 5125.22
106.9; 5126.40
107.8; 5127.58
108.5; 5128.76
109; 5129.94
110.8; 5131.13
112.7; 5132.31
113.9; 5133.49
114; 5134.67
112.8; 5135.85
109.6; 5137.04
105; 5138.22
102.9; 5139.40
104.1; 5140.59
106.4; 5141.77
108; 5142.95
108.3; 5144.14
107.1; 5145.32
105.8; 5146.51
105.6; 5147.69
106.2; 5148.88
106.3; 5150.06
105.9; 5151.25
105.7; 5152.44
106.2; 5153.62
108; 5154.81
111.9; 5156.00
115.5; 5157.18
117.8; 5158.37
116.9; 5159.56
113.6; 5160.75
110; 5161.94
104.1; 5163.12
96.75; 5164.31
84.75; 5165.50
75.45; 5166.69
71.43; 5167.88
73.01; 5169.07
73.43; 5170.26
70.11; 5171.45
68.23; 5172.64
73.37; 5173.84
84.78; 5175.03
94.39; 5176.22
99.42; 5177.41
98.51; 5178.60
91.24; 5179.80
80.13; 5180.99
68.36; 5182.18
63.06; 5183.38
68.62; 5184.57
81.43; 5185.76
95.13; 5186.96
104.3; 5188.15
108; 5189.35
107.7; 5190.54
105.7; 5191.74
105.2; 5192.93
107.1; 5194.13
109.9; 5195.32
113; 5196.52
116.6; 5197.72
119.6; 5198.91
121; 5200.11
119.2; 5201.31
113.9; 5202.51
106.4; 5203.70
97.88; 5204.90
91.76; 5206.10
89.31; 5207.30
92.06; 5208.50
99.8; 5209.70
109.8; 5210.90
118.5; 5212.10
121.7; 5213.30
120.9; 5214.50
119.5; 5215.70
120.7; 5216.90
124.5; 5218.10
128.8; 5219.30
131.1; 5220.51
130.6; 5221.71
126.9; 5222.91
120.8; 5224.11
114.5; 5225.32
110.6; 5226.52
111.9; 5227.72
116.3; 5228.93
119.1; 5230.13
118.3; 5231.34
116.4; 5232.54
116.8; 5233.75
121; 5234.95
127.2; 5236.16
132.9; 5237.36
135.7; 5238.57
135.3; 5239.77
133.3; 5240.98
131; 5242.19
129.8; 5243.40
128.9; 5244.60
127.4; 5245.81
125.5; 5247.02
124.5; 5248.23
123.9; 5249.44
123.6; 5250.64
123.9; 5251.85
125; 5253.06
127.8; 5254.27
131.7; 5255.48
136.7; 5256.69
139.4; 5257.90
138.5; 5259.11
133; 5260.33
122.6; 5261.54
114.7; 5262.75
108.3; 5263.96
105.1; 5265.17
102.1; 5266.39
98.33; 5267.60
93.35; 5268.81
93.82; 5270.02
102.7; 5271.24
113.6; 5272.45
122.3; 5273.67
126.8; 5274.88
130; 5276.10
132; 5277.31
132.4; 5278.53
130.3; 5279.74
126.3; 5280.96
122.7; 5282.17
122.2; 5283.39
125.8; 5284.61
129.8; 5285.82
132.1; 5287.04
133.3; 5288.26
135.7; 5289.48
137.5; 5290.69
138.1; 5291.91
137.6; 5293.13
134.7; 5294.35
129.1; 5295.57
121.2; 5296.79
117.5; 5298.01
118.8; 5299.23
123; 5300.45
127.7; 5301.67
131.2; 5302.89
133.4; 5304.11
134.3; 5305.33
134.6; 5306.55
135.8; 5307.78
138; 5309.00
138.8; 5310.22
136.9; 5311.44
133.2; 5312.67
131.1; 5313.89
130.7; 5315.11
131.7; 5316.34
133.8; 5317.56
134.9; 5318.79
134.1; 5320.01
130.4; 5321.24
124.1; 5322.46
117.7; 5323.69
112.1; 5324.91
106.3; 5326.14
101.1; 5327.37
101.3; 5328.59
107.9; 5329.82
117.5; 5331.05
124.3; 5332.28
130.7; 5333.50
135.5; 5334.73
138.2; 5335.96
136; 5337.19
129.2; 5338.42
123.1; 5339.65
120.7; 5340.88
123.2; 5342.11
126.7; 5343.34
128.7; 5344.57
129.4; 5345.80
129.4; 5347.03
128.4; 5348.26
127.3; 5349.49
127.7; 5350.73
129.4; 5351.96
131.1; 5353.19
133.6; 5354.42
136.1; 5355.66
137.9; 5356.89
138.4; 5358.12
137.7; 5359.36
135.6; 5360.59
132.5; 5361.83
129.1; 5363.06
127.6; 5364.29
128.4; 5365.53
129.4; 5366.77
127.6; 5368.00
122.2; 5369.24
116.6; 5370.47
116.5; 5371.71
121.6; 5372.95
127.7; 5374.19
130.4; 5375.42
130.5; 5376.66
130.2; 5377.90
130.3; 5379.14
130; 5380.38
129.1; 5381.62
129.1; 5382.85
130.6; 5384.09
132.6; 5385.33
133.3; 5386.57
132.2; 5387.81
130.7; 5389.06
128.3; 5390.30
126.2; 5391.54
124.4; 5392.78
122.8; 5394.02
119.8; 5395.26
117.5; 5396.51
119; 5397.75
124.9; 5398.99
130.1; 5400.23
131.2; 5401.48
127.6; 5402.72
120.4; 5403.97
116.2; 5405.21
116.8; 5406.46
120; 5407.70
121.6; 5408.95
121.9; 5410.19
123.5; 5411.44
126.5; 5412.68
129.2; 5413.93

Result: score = 5310.22 A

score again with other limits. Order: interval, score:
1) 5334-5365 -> 5334.73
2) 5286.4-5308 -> 5287.04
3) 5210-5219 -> 5212.10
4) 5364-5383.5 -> 5364.29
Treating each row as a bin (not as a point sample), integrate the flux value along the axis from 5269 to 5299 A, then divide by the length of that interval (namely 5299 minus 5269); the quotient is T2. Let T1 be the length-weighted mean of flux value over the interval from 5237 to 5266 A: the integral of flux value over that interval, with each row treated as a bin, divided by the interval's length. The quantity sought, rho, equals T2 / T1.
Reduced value 0.99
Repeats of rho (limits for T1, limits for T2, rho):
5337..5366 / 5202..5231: 0.88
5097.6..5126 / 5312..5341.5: 1.09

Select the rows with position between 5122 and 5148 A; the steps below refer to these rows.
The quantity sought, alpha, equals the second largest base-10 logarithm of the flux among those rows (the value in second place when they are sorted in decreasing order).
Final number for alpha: 2.06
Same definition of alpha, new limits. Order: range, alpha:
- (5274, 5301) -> 2.14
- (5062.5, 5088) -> 2.07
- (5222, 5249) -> 2.13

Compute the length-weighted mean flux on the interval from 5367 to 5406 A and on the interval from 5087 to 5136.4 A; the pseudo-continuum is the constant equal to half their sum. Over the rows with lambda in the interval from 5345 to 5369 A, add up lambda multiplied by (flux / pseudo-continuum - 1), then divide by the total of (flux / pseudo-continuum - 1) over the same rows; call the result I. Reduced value 5357.1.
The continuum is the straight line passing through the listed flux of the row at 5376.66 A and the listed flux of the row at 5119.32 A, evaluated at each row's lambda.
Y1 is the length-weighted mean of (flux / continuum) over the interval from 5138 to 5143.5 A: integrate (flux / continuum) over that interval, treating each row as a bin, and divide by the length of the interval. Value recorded 0.90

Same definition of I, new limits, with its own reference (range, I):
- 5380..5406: 5389.1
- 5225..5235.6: 5228.3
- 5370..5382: 5378.7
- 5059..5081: 5075.2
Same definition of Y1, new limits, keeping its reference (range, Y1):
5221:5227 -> 0.99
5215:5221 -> 1.03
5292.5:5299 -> 1.01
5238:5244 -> 1.08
